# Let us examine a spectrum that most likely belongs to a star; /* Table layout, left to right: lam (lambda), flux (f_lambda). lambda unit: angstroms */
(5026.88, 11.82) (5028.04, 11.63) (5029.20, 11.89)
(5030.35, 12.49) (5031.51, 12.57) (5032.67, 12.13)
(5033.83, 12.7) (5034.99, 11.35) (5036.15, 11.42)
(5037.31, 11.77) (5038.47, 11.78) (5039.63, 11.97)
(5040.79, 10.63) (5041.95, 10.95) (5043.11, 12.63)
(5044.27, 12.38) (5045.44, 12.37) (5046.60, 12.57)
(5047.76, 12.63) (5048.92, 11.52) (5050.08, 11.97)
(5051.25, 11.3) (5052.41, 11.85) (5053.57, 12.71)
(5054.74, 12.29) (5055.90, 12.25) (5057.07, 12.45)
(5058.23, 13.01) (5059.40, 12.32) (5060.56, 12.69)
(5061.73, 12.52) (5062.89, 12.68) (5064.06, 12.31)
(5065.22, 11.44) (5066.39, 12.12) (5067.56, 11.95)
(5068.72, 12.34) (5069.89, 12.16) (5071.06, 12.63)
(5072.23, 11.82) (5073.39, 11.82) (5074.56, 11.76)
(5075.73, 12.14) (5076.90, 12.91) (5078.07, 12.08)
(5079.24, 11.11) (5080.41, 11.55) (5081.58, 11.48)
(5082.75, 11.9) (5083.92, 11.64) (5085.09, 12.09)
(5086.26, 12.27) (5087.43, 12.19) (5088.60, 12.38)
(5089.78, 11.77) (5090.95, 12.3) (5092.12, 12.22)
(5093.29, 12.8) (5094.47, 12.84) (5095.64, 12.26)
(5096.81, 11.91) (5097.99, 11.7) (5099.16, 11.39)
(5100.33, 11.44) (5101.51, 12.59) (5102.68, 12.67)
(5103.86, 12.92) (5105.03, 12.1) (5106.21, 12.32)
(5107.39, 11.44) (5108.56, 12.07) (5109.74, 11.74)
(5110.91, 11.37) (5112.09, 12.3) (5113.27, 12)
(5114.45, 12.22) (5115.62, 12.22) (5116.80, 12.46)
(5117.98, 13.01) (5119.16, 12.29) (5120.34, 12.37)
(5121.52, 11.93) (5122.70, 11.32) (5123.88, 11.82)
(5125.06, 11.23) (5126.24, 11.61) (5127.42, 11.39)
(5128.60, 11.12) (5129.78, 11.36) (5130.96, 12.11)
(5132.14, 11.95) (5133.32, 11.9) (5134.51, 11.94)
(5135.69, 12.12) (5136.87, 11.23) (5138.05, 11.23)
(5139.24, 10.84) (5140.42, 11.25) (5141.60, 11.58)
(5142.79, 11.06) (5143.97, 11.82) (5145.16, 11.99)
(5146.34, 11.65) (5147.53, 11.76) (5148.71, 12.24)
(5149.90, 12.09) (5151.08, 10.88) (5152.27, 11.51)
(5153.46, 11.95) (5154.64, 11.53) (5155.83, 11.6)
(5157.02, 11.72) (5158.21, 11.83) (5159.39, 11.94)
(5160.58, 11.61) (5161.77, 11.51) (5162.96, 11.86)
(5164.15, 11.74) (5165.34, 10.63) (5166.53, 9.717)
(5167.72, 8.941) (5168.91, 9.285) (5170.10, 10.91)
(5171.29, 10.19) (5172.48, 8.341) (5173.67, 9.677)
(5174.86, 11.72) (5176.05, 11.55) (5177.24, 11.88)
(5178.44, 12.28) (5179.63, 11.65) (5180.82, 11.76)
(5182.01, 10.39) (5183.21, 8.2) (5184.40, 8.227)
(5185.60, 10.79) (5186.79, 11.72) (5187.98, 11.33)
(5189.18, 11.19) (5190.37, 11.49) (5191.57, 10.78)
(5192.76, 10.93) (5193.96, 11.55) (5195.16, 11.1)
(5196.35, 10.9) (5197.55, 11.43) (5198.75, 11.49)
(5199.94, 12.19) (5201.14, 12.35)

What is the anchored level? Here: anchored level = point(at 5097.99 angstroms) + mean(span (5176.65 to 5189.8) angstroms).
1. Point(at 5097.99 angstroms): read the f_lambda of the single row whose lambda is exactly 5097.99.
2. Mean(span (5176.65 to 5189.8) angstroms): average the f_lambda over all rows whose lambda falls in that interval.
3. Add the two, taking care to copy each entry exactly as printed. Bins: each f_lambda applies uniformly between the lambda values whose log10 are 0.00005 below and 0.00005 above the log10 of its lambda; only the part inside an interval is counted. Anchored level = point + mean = 22.6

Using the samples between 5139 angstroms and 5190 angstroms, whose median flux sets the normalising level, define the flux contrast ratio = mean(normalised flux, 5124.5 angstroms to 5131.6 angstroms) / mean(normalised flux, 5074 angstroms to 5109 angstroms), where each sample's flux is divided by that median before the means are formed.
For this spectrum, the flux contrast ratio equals 0.95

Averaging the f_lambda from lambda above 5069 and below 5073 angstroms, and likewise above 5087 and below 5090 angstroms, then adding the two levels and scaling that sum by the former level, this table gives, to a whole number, 297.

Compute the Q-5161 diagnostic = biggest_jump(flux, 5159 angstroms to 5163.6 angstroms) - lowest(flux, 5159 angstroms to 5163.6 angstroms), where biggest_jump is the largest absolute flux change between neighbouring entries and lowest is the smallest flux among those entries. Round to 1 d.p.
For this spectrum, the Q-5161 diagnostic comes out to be -11.2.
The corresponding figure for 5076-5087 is -10.1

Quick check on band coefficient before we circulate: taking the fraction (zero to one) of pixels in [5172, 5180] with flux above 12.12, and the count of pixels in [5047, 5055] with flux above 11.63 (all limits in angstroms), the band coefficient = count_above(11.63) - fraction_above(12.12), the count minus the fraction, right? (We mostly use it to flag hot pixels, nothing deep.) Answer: 4.9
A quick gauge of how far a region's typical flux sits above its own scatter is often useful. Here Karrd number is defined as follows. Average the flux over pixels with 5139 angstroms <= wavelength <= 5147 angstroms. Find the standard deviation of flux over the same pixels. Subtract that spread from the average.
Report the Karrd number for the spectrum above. 11.1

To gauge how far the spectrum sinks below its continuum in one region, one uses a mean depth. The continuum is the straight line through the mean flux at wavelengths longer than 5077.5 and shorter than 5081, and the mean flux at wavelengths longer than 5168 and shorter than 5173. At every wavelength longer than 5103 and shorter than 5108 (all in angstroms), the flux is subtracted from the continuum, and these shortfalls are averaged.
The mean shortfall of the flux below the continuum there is -1.2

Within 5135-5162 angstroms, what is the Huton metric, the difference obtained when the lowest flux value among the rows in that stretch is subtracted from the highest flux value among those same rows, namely 1.4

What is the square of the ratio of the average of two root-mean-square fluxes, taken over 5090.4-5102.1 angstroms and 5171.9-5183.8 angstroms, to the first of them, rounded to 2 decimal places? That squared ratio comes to 0.89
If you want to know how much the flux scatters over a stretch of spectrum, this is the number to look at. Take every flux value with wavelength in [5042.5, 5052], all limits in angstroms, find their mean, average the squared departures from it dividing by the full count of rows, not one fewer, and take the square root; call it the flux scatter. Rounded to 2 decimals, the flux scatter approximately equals 0.49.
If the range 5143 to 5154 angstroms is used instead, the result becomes 0.38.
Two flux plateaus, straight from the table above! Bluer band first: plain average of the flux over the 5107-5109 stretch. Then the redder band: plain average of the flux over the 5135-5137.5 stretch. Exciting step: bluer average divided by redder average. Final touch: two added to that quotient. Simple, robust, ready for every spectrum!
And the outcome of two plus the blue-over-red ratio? 3.01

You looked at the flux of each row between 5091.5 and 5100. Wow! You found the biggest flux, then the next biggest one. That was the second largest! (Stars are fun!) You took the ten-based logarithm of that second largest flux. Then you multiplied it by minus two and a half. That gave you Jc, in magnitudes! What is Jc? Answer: -2.77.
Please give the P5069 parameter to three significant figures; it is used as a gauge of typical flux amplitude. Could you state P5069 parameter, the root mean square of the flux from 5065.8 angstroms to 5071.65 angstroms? 12.2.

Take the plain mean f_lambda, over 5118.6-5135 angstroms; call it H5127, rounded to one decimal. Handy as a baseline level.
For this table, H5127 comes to 11.7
